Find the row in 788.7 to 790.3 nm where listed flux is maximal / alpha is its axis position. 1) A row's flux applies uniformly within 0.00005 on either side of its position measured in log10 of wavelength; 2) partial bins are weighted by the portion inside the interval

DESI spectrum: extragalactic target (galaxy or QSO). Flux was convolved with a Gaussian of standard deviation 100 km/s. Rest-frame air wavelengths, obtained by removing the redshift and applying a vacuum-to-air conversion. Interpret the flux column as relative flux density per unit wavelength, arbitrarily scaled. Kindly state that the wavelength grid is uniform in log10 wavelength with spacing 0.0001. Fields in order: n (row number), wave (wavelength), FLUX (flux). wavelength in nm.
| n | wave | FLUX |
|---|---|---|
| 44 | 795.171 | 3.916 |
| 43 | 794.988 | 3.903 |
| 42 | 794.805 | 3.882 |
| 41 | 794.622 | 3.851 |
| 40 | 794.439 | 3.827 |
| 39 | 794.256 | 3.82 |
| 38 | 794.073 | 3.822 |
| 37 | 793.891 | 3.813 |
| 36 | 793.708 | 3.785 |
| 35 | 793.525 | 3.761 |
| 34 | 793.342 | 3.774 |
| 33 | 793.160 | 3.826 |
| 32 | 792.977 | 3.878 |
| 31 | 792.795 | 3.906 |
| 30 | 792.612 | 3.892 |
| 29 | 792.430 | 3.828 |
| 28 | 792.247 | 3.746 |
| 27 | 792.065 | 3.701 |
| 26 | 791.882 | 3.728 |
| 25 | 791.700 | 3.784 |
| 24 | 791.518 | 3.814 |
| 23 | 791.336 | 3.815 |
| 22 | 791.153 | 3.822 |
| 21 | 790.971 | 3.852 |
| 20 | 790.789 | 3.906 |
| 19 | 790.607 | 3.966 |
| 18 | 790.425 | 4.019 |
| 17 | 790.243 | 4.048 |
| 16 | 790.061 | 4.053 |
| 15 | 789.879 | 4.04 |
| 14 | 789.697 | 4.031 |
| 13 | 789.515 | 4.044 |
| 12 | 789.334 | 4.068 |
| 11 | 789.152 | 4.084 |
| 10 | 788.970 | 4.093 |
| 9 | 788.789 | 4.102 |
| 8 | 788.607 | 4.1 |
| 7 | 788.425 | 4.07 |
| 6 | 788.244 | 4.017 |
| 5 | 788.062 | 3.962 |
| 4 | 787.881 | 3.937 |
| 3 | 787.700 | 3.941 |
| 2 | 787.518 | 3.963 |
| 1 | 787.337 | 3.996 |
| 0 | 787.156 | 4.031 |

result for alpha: 788.789 nm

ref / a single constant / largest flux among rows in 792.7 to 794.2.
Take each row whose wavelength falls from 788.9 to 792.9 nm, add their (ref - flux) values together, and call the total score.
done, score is -0.31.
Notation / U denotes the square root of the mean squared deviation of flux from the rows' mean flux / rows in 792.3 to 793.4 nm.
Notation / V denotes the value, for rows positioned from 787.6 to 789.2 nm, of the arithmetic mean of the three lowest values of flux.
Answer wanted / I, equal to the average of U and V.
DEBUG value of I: 2.00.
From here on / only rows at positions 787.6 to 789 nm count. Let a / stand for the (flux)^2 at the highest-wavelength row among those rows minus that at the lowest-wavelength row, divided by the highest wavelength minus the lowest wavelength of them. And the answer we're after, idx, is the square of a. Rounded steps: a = 1.0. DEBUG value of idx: 0.92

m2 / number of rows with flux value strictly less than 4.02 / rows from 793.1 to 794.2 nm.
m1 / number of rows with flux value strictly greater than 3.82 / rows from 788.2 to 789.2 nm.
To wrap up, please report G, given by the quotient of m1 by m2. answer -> 1.00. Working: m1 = 6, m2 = 6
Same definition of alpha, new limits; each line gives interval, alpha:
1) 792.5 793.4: 792.795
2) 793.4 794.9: 794.805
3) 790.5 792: 790.607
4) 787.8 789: 788.789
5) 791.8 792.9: 792.795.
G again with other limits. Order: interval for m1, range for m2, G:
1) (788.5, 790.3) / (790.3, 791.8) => 1.25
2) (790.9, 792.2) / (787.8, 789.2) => 0.67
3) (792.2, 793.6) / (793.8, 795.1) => 0.71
